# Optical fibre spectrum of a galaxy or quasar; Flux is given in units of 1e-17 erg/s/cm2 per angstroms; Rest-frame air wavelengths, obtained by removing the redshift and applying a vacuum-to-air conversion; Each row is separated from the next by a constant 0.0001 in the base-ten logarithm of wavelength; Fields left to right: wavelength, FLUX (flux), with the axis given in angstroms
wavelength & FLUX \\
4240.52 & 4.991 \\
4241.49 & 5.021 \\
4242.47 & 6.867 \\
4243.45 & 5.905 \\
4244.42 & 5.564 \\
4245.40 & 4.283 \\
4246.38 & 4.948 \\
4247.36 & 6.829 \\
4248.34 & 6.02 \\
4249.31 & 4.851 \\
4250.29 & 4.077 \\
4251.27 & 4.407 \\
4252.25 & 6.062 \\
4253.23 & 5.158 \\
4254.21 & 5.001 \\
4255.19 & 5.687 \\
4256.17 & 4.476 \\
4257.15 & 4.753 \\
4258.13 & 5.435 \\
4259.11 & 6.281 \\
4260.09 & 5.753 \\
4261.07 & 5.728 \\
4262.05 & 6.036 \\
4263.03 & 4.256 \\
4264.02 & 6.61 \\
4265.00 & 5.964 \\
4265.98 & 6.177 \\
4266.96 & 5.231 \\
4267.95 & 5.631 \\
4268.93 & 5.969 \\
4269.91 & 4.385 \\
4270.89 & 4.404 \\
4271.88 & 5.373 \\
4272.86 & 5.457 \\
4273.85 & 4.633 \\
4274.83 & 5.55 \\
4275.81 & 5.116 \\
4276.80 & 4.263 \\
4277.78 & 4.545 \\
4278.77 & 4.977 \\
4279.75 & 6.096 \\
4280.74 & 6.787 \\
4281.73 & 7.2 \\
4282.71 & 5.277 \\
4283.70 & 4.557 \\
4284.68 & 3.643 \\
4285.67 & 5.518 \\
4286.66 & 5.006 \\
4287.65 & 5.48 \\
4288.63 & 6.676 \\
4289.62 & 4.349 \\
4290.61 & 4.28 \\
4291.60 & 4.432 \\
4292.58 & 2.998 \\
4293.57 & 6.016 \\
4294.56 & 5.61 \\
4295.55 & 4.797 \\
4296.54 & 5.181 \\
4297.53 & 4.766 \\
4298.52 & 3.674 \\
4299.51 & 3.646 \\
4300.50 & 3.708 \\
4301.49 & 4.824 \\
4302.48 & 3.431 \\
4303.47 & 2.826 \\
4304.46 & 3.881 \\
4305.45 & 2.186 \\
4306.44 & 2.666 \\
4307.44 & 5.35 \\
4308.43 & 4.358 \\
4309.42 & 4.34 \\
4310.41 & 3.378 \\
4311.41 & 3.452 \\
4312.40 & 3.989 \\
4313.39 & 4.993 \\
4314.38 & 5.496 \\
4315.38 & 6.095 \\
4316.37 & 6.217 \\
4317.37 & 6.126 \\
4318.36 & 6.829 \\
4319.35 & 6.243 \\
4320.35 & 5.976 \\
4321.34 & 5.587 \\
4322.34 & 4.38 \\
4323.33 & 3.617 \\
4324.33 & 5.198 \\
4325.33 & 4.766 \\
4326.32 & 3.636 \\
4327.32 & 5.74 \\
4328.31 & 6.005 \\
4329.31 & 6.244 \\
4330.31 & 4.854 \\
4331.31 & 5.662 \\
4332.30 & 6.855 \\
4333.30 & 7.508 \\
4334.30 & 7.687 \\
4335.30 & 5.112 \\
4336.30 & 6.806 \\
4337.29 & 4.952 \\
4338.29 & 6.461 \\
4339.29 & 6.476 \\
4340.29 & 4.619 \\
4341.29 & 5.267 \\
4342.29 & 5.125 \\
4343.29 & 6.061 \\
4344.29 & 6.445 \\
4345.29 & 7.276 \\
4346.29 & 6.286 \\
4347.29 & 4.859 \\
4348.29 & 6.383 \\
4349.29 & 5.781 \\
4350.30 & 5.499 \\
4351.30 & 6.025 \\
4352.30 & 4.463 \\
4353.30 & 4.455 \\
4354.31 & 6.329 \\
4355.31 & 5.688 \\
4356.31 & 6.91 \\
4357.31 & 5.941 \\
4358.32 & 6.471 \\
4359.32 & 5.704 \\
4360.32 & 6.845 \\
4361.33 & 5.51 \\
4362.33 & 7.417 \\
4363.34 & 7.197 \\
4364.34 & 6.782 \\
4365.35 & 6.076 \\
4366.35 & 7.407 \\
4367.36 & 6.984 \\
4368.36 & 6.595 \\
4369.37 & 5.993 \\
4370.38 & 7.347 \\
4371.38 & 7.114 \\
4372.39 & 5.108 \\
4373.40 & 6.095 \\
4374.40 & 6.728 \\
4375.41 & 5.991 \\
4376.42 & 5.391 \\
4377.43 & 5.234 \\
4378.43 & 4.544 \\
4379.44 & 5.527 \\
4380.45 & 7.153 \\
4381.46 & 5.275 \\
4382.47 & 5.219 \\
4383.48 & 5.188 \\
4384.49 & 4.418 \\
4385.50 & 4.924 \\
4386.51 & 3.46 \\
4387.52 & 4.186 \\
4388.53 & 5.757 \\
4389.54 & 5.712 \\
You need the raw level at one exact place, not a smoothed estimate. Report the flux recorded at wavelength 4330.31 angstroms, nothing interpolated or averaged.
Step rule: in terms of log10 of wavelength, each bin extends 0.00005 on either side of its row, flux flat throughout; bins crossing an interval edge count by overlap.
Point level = 4.854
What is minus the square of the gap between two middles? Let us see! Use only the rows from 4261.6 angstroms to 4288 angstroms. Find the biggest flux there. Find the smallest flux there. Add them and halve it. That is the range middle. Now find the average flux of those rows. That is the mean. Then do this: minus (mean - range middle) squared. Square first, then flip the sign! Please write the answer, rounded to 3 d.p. -0.007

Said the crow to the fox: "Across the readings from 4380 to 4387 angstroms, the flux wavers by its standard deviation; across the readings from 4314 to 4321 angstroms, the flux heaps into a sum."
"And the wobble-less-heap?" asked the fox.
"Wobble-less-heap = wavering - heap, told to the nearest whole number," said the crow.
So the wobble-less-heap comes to -42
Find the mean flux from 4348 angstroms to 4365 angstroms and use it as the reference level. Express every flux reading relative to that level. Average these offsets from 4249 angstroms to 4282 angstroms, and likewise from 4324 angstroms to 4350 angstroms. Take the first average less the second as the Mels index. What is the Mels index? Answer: -0.5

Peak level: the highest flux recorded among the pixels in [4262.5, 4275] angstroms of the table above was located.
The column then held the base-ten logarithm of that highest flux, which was 0.82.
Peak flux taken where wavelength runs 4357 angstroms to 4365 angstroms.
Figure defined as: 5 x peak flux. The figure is 37.1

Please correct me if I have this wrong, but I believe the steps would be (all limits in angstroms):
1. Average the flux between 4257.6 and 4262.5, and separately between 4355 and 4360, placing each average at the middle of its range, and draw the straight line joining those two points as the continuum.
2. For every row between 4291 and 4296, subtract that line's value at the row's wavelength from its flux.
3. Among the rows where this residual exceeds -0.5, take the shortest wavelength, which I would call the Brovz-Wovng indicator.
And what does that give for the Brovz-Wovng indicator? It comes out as 4293.57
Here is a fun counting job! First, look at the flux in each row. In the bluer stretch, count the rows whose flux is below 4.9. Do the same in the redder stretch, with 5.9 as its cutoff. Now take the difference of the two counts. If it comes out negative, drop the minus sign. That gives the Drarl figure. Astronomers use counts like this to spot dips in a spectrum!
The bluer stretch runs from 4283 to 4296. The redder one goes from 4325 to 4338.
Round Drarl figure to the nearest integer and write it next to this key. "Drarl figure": 0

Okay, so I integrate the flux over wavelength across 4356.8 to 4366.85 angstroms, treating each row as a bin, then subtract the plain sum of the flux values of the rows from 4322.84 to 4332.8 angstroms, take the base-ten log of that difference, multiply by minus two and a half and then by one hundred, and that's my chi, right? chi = -279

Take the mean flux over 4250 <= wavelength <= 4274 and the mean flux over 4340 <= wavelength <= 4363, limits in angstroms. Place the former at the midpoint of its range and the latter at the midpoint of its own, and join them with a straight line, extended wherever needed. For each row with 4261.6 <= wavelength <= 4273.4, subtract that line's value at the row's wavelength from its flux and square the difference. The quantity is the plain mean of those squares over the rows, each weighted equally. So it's 0.56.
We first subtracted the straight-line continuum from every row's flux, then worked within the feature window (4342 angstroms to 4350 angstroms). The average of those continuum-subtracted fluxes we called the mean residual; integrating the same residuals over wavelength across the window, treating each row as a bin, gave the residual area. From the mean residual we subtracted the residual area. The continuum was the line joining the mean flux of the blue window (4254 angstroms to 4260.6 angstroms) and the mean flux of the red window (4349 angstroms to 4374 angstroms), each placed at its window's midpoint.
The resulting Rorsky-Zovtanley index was 0.5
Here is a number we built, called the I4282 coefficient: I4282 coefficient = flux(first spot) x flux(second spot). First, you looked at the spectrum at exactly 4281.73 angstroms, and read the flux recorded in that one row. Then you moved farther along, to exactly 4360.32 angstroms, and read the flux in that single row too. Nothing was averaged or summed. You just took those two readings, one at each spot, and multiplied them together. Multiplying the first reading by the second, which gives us 49.3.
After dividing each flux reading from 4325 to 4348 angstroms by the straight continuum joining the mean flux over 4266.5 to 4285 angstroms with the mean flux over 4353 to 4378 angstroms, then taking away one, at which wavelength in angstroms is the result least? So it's 4326.32 angstroms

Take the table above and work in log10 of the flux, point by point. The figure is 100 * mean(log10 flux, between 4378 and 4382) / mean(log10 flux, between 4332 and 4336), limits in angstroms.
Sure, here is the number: 90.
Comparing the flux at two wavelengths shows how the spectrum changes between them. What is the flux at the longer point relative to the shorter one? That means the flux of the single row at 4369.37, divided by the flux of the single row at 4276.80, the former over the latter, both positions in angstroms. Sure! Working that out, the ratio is 1.4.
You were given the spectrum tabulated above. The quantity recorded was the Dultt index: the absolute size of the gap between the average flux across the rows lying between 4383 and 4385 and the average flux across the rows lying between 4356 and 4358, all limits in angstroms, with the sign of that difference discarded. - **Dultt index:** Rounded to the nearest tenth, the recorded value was 1.6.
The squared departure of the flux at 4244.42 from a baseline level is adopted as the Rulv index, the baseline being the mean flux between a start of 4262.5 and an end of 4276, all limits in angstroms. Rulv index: 0.05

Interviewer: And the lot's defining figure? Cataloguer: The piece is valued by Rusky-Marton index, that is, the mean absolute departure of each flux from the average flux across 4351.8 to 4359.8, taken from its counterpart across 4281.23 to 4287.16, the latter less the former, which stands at 0.13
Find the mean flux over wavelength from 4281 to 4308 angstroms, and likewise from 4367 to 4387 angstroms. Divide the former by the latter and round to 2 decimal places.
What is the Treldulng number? 0.79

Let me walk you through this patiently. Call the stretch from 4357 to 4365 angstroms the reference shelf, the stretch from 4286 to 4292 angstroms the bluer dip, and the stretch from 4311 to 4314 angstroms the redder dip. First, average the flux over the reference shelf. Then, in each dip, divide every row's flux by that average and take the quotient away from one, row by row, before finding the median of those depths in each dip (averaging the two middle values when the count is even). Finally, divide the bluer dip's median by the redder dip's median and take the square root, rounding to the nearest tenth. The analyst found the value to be 0.8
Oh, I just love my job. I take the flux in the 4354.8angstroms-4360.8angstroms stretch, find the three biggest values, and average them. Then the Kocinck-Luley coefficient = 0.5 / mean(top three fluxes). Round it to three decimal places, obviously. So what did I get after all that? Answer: 0.074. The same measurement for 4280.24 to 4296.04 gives 0.073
